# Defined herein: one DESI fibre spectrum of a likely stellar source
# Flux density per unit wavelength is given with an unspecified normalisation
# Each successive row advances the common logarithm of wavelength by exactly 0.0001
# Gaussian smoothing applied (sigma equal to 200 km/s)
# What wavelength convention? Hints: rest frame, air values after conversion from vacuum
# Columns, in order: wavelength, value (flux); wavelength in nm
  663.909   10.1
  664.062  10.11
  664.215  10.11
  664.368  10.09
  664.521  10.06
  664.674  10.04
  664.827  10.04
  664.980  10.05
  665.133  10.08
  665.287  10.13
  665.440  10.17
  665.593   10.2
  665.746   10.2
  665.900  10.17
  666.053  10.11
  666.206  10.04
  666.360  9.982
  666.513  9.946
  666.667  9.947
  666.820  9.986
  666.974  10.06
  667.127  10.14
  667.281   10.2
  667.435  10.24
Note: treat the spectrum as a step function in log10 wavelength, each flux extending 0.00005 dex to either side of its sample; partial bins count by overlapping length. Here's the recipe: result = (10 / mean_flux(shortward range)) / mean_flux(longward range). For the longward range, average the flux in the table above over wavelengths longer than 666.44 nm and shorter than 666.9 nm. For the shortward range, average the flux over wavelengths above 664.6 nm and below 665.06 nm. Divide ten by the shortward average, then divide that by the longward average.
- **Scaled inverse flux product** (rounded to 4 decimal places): 0.1000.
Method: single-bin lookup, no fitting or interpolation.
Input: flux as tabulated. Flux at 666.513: 9.946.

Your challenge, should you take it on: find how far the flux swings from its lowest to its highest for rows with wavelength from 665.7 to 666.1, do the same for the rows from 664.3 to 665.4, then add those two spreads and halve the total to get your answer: 0.09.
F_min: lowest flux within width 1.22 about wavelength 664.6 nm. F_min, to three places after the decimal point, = 10.040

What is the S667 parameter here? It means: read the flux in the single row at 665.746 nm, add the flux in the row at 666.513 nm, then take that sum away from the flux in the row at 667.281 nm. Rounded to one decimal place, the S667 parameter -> -9.9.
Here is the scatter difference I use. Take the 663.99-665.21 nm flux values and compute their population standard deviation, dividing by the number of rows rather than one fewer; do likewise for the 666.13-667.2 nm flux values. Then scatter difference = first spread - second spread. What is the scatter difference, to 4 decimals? -0.0377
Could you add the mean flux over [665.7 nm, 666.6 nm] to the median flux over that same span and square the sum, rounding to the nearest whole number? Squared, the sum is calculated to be 406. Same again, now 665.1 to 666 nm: 413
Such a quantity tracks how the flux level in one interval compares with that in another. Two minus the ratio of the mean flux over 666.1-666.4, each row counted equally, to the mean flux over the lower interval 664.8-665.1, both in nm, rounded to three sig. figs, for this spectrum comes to 1.00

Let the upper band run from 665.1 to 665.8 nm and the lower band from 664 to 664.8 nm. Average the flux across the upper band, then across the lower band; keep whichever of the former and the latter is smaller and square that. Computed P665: 101.6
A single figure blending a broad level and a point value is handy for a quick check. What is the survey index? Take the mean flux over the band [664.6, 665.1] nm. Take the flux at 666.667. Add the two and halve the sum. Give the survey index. 10.0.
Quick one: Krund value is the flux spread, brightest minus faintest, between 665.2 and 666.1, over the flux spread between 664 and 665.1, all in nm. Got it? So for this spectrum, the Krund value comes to 1.29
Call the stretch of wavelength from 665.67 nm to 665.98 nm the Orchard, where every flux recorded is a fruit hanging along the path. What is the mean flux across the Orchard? 10.2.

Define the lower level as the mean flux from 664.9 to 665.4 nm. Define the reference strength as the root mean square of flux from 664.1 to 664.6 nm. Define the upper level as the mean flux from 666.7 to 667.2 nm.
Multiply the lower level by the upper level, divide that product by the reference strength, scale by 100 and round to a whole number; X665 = 1006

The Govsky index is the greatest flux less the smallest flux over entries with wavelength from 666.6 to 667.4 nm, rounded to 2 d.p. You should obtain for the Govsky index 0.25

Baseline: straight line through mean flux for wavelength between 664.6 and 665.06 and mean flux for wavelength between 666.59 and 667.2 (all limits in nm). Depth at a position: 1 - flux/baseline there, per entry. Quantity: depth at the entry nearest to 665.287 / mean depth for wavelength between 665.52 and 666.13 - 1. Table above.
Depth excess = -0.3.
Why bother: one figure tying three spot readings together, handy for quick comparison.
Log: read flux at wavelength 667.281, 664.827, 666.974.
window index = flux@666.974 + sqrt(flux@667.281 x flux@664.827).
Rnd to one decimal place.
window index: 20.2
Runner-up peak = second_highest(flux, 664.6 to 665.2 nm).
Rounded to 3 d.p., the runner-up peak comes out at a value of 10.050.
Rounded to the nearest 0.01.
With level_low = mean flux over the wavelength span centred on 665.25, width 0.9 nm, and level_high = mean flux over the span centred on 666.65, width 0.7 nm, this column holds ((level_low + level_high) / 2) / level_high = 1.01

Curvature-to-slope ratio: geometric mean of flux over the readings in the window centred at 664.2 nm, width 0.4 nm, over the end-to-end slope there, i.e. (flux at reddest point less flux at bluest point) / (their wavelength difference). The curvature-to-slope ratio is -155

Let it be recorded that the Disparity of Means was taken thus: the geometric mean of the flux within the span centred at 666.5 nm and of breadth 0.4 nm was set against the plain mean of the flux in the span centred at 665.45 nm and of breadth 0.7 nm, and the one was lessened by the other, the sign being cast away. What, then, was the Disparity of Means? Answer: 0.20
